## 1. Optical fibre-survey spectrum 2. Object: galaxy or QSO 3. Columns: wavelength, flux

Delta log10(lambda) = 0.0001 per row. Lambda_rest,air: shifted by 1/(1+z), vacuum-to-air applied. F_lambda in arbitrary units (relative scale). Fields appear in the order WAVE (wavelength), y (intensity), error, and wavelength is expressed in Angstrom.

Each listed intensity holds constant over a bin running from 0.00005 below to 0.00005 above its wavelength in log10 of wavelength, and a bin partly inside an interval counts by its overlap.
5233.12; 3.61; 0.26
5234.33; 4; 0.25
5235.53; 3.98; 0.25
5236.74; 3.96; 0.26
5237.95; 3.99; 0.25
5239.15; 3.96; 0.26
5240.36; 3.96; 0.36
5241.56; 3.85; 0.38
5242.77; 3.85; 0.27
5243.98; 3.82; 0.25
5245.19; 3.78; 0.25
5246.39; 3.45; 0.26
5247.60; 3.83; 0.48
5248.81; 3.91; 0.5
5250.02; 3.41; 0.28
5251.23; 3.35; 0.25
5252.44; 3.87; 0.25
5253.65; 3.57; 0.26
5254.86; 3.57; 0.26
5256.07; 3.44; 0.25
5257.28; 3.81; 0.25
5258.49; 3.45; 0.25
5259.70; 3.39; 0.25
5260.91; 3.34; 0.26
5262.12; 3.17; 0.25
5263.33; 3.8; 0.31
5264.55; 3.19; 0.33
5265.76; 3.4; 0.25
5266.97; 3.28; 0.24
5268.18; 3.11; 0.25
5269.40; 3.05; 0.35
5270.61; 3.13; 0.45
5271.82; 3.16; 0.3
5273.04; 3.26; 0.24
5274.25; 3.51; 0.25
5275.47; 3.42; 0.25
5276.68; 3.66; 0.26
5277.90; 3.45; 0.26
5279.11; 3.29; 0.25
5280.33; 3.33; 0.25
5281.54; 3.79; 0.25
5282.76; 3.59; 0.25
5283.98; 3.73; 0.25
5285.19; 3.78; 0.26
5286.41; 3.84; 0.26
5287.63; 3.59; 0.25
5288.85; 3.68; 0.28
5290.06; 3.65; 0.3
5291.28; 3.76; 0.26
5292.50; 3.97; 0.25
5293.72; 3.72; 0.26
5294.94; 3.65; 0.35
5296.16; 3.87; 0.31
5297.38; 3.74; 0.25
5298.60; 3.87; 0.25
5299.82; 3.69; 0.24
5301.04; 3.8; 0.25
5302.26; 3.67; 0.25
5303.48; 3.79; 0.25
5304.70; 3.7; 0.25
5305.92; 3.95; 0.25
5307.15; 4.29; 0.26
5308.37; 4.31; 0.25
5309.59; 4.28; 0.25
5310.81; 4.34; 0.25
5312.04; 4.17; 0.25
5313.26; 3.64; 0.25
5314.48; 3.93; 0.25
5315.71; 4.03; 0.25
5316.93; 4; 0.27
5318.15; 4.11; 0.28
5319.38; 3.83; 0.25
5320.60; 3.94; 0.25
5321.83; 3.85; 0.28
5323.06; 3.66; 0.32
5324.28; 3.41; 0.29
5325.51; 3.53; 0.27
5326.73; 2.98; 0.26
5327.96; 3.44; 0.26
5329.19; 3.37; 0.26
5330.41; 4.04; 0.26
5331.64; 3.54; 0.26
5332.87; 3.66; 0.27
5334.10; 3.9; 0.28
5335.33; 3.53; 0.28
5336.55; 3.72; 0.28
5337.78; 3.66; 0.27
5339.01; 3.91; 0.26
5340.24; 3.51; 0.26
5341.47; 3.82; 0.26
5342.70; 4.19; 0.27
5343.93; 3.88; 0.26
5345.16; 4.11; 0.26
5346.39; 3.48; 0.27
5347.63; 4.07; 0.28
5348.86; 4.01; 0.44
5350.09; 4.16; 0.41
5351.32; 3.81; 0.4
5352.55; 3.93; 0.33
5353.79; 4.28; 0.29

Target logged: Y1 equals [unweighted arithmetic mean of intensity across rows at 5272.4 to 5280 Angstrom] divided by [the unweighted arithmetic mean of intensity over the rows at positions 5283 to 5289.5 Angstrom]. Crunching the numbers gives 0.92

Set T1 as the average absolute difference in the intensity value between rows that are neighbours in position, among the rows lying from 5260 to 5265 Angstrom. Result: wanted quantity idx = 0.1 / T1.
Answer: 0.21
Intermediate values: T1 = 0.47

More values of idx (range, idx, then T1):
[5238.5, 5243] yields 2.73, 0.04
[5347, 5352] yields 0.54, 0.19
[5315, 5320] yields 0.71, 0.14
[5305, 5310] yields 0.77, 0.13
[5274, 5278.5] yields 0.56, 0.18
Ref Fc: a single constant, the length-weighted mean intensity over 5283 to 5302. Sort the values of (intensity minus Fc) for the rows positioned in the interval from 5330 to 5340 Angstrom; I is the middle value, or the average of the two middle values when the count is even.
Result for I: -0.06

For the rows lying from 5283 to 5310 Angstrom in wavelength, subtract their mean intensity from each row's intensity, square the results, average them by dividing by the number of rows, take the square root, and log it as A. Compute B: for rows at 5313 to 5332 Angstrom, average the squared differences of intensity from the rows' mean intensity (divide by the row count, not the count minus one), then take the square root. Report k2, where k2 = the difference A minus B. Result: -0.098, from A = 0.205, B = 0.30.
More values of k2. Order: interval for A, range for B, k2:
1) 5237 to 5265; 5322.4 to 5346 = -0.028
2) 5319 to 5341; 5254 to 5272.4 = 0.023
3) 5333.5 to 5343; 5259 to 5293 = -0.046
